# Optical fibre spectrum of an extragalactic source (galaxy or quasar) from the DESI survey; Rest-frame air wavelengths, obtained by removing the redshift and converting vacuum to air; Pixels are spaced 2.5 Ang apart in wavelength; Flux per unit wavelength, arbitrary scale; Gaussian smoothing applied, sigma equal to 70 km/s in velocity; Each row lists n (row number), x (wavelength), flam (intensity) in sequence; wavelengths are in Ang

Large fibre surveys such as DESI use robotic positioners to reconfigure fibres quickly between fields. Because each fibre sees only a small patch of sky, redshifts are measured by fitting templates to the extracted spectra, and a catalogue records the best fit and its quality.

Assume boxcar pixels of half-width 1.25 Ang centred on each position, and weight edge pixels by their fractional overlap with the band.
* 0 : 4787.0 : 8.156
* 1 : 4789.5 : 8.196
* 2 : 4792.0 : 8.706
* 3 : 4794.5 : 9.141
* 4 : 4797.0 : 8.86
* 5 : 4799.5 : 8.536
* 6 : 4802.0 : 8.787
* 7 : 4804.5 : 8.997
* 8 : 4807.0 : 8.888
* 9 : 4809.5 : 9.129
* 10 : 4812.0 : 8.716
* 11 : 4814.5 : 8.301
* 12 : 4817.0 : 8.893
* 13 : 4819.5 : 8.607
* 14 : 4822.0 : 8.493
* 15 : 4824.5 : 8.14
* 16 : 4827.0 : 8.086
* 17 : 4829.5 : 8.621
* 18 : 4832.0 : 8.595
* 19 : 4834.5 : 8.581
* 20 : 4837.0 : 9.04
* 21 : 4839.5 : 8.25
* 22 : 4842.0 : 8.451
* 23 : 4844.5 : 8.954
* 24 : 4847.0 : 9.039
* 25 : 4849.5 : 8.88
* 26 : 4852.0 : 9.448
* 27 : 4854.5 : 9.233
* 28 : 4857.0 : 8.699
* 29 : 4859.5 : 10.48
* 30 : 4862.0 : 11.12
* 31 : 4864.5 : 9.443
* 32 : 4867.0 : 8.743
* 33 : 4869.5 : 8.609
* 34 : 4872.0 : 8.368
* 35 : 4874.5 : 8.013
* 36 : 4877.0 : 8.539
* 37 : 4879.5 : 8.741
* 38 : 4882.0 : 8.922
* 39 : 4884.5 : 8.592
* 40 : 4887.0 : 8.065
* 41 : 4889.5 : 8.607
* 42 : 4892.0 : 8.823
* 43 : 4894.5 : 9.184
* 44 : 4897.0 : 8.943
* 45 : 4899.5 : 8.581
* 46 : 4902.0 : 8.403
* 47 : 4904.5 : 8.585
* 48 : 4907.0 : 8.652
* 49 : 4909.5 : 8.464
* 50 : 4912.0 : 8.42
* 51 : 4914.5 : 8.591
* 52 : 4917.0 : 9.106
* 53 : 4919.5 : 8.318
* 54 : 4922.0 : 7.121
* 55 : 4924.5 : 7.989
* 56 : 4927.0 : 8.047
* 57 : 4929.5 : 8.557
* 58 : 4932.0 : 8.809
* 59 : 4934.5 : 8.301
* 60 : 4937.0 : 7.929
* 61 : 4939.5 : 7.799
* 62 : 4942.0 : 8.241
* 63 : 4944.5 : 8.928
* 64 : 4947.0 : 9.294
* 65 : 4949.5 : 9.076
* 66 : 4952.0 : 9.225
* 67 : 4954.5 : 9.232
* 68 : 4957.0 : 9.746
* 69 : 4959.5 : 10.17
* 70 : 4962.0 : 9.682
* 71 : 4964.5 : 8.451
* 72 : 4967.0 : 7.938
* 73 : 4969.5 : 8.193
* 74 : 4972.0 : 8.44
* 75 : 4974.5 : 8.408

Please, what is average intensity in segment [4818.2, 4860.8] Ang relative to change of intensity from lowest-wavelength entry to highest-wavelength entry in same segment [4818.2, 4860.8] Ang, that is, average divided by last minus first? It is 5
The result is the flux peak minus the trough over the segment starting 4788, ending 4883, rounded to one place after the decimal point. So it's 3.1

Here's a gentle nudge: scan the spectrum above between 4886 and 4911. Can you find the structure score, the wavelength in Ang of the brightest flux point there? 4894.5 Ang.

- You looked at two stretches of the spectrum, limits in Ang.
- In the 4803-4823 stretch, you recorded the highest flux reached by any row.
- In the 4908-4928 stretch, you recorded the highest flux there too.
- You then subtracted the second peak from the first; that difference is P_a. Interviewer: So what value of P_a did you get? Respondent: 0.0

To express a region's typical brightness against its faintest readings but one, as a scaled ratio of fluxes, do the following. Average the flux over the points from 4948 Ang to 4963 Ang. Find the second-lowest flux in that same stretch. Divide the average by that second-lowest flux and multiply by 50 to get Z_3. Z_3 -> 51.6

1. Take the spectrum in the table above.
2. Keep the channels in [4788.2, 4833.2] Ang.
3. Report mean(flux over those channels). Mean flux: 8.65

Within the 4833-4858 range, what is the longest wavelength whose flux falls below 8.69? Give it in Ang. 4842.0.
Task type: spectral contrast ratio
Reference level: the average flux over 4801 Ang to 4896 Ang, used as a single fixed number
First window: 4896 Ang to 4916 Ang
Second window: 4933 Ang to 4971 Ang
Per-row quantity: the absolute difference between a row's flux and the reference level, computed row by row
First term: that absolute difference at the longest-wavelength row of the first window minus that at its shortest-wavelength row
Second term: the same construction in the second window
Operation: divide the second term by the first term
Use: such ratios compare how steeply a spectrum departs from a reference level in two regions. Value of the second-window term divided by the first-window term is 1.1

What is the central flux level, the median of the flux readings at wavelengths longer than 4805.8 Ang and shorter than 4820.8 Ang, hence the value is 8.80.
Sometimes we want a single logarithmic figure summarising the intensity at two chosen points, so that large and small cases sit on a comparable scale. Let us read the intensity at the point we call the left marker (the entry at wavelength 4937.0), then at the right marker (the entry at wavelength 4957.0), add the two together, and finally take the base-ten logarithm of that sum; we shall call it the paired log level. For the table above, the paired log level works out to 1.25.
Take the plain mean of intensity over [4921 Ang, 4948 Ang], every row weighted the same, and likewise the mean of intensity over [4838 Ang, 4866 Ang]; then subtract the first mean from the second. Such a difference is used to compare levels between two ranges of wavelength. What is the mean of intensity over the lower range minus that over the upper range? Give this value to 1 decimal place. 1.0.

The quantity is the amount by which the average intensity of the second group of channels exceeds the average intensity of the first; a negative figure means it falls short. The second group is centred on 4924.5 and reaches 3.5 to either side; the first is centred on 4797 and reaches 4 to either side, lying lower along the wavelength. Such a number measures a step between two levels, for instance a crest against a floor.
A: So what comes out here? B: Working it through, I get -1.1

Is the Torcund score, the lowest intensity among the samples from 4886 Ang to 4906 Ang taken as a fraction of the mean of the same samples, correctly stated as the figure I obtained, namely 0.932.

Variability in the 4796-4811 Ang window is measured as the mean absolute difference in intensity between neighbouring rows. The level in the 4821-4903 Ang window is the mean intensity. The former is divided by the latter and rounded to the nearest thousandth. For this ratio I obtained 0.026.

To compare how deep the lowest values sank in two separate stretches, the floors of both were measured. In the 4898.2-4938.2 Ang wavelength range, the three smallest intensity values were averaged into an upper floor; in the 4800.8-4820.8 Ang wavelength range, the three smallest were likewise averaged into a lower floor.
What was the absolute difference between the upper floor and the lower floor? 0.86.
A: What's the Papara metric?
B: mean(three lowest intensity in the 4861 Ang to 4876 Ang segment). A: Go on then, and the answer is 8.33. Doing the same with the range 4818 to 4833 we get 8.24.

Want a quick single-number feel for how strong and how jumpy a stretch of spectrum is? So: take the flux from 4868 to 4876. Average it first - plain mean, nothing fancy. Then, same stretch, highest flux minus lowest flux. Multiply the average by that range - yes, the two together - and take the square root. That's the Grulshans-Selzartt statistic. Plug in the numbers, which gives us 2.23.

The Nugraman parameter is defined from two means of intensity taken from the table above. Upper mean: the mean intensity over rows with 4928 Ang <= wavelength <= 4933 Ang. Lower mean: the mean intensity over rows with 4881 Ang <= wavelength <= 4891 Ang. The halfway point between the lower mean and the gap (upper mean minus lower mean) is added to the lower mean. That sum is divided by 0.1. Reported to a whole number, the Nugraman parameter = 129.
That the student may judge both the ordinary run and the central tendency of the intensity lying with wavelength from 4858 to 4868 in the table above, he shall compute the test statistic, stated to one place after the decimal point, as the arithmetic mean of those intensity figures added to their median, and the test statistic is 19.9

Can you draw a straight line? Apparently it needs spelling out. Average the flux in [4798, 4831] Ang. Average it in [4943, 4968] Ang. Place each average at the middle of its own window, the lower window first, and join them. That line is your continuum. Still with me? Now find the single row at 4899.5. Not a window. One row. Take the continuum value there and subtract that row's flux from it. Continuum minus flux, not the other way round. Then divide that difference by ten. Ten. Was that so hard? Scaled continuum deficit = 0.038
